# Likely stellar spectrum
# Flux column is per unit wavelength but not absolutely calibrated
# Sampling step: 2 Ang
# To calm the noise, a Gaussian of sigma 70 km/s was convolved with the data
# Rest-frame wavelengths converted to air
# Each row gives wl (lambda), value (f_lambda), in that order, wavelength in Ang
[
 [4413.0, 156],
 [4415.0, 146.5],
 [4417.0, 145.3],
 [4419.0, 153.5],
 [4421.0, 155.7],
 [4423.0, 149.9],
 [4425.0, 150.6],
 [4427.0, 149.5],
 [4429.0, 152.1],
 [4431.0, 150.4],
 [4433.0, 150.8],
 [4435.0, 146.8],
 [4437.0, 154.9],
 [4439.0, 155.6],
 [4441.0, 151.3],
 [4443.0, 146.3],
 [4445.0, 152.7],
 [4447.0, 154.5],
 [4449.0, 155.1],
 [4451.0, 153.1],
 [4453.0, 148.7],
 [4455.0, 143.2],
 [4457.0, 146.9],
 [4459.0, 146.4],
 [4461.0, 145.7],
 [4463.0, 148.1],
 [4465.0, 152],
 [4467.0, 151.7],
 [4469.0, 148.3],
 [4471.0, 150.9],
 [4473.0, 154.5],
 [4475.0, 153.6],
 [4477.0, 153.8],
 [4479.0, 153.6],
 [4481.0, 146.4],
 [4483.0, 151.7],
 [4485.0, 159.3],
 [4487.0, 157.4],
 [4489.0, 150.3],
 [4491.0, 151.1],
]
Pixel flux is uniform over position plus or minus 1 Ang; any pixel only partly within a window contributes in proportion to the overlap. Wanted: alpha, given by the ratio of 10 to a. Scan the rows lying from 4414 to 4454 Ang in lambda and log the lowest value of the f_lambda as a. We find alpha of 0.0688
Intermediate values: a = 145.3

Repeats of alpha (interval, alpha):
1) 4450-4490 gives 0.0698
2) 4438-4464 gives 0.0698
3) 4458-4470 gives 0.0686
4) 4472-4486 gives 0.0683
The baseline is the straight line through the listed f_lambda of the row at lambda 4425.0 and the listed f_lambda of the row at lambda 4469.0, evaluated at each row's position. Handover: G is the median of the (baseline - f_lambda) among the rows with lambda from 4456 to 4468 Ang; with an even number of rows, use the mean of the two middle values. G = 1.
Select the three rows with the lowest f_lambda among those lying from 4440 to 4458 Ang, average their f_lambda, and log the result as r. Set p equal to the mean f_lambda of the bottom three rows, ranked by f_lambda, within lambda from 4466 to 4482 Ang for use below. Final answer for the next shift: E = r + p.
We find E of 294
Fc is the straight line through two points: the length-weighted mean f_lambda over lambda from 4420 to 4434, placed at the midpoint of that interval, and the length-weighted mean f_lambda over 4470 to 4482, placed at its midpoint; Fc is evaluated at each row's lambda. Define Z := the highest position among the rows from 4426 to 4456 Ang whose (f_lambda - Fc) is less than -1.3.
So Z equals 4455.0 Ang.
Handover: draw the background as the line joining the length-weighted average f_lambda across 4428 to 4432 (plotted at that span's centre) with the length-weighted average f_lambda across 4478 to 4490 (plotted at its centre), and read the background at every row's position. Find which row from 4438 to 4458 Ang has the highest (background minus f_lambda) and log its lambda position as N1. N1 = 4455.0 Ang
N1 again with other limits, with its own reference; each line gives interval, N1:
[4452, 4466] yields 4455.0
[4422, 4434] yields 4427.0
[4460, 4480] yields 4461.0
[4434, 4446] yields 4443.0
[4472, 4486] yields 4481.0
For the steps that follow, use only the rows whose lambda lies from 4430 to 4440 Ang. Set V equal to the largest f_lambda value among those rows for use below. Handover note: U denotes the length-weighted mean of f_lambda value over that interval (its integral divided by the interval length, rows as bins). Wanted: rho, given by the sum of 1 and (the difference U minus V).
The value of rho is -2.9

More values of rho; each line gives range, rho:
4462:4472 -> -0.8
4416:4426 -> -3.7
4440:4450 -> -2.1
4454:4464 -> -1.0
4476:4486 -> -5.3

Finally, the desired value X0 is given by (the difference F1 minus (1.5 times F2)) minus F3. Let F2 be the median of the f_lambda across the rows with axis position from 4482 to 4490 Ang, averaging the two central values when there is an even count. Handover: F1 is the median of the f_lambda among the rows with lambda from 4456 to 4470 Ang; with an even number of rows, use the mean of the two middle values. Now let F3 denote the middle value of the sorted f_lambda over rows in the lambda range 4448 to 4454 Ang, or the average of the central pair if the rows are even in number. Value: -237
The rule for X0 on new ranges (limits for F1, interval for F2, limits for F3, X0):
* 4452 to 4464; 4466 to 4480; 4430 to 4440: -235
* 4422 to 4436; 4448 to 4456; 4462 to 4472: -227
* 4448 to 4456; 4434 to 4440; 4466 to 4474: -233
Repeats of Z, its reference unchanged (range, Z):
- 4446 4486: 4481.0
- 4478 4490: 4489.0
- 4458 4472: 4469.0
